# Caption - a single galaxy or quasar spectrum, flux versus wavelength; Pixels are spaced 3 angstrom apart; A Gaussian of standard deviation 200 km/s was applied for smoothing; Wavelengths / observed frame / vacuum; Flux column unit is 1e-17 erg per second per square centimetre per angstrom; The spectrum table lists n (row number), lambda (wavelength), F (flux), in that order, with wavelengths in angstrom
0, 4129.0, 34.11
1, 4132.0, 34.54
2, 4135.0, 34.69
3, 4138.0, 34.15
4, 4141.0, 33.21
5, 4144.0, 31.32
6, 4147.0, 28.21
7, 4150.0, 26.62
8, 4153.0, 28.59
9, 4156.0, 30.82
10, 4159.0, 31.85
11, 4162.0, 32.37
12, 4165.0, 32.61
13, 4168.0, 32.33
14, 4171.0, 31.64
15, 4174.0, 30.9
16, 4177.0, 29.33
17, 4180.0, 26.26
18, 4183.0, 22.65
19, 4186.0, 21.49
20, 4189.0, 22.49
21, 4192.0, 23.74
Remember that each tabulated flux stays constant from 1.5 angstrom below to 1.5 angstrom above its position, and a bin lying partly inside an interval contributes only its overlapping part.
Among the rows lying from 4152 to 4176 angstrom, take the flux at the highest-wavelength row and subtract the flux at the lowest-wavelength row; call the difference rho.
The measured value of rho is 2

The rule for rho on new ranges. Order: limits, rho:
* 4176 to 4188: -8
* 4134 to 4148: -6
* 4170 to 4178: -2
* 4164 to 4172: -1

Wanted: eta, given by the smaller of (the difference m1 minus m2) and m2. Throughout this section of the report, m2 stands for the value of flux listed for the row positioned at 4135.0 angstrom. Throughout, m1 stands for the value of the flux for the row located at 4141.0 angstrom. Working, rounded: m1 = 33.21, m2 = 34.69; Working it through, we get -1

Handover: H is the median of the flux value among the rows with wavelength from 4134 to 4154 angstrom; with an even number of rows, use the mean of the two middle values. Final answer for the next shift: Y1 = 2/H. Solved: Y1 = 0.064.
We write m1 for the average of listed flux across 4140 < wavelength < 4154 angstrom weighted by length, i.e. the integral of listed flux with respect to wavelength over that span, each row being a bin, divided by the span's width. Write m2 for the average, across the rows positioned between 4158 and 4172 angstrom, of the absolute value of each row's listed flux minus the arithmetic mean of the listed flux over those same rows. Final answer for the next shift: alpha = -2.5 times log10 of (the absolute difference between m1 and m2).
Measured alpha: -3.66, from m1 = 29.5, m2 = 0.3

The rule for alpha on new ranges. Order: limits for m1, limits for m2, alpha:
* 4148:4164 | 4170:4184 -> -3.58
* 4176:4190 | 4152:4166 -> -3.41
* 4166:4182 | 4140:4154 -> -3.61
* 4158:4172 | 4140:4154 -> -3.69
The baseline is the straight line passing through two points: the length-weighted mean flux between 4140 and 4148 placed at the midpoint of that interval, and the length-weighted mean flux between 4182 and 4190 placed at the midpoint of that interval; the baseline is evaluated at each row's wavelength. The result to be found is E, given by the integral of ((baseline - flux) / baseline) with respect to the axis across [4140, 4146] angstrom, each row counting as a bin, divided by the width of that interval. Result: -0.02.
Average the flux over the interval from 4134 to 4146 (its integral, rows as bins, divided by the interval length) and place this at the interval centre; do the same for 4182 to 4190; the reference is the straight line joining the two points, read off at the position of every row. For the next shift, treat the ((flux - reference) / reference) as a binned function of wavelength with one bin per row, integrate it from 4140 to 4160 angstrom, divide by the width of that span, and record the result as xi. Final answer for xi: -0.02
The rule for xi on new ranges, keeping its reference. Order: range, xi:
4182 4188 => -0.02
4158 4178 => 0.20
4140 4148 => -0.04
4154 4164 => 0.11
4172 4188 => 0.11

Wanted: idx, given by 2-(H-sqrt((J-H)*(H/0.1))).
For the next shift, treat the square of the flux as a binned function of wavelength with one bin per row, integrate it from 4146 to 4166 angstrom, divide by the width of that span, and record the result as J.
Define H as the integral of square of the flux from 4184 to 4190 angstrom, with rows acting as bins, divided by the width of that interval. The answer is 959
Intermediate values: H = 484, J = 913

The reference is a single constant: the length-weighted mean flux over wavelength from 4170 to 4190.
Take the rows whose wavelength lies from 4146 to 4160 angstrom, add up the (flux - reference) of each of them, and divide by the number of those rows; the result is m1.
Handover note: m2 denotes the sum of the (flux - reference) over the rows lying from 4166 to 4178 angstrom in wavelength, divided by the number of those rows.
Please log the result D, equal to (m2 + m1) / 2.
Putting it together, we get 3.8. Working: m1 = 2.9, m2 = 4.7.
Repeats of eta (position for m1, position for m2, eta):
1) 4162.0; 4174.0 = 1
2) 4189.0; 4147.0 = -6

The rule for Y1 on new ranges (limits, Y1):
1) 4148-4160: 0.067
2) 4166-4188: 0.068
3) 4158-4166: 0.062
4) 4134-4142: 0.059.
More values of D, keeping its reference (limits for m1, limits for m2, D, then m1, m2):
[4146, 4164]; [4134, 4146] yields 5.2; 3.4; 7.0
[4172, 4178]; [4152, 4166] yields 4.3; 3.8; 4.9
